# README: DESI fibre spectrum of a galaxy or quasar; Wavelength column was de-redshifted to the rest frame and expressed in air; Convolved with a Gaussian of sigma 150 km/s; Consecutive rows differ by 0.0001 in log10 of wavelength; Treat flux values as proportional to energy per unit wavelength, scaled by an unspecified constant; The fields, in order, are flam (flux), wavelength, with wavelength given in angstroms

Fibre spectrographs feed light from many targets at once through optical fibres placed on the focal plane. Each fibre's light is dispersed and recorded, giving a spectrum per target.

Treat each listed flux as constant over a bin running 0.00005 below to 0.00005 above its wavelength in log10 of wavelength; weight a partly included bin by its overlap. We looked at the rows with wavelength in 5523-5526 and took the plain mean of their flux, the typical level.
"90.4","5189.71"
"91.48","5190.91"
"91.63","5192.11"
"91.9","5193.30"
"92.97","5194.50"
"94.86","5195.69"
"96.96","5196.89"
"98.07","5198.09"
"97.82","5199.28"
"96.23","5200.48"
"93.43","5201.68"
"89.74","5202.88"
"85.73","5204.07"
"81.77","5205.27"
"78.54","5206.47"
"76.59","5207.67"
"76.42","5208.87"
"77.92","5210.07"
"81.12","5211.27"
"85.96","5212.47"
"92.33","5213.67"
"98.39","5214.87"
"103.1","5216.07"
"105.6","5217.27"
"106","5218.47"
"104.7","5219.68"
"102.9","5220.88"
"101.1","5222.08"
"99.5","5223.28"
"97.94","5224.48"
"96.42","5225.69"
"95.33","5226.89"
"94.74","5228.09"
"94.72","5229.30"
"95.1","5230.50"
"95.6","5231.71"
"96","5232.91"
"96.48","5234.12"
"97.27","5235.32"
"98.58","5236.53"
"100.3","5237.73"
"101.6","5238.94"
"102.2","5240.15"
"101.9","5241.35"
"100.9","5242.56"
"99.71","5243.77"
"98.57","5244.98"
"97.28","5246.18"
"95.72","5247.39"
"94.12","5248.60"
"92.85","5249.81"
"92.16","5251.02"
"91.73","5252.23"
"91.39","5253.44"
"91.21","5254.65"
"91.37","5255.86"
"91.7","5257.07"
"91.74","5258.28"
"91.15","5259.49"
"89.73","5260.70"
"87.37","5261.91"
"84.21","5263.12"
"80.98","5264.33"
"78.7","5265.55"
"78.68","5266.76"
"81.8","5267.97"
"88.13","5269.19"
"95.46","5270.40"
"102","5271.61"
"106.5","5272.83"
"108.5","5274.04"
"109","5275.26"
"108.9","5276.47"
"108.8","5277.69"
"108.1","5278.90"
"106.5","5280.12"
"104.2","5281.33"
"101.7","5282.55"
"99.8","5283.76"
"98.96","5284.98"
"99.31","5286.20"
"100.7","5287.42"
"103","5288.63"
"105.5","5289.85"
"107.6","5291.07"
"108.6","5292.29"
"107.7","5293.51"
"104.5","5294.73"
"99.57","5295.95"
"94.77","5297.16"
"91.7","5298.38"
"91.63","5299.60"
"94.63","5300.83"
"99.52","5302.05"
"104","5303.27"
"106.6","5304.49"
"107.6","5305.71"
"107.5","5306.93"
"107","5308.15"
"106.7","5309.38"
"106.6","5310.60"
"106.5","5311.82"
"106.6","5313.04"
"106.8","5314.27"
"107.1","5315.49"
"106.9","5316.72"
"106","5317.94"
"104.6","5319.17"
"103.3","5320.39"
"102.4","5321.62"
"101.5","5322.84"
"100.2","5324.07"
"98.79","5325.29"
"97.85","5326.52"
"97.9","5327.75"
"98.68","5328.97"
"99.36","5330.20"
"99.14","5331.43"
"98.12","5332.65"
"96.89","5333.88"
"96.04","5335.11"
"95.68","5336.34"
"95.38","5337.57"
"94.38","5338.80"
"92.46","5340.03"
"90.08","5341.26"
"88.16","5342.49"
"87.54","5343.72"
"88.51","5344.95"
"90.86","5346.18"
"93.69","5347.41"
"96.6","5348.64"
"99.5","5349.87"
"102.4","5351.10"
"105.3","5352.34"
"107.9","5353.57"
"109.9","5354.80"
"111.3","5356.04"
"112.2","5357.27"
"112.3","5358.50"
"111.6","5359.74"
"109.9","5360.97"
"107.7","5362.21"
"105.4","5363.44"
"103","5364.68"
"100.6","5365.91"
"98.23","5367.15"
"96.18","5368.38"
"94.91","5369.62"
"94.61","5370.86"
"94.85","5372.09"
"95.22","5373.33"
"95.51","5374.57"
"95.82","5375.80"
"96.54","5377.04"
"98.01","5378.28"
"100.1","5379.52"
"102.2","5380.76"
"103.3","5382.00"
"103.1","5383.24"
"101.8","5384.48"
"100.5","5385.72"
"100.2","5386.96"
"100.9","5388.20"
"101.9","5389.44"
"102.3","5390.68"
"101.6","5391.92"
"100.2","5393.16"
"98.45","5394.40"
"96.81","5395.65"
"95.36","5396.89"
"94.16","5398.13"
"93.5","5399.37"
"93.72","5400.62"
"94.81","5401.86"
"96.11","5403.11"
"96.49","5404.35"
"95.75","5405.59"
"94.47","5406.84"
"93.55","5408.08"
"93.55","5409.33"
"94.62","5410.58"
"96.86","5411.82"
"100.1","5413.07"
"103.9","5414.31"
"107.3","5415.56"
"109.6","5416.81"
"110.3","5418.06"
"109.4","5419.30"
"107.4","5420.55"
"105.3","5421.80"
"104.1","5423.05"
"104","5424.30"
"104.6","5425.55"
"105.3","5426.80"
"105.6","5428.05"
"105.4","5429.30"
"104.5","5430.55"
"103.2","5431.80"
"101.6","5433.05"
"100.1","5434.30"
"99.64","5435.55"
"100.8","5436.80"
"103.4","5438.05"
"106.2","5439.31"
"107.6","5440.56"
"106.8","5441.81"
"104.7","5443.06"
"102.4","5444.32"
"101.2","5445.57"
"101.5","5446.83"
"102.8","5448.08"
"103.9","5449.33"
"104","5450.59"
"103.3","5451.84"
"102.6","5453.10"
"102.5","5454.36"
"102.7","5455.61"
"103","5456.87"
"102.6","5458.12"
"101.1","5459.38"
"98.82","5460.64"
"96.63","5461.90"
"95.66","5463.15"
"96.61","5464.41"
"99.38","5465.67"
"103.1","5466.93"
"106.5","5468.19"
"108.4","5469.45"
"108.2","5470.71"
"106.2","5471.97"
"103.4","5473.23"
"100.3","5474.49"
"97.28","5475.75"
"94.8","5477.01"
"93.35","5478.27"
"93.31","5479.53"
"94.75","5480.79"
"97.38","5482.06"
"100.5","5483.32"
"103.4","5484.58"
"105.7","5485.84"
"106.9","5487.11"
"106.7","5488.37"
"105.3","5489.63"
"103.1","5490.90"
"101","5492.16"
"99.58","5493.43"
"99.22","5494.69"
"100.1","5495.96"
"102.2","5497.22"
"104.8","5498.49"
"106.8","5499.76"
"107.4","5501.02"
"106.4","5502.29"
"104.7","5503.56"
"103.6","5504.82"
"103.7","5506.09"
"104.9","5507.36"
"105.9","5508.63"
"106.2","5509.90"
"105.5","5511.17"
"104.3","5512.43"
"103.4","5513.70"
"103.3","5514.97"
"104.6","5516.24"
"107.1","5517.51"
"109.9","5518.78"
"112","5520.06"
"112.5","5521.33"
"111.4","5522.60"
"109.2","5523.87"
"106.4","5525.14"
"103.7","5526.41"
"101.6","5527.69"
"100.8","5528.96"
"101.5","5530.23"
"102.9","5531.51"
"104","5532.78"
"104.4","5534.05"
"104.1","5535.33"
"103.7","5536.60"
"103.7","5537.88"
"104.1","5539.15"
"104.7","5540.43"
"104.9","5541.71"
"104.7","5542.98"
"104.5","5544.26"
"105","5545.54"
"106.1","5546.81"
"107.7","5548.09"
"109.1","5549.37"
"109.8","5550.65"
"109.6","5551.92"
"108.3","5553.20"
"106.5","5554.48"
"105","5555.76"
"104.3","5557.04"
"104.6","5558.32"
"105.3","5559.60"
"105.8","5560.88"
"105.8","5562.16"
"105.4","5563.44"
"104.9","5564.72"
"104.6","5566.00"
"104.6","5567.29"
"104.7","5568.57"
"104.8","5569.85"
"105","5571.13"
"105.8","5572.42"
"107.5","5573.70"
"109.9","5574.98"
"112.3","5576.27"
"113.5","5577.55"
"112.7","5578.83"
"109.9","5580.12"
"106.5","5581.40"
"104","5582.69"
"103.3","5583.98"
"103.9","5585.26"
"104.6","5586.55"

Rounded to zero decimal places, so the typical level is 108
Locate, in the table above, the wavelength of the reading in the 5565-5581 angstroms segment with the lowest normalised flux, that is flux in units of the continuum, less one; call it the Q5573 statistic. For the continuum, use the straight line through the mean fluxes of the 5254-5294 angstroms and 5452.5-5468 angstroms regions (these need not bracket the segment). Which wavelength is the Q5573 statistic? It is 5567.29 angstroms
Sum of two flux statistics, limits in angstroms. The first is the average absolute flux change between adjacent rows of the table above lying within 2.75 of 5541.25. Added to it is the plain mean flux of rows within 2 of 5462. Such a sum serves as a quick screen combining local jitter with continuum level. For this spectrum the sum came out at 97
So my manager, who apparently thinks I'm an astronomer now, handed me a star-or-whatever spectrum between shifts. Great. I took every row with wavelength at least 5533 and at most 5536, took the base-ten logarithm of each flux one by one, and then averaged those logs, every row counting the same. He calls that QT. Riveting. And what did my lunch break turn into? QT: 2.02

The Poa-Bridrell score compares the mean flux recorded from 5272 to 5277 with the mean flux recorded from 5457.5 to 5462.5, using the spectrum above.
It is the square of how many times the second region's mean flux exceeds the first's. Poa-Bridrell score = 0.85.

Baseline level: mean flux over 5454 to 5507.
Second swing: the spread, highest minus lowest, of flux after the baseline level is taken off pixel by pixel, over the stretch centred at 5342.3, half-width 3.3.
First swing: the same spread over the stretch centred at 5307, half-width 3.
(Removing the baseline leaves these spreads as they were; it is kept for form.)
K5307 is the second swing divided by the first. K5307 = 4.9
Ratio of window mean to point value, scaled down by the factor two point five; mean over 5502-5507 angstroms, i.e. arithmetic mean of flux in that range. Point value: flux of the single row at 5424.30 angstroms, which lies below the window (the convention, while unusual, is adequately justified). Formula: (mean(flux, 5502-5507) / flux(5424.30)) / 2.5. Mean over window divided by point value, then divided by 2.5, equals 0.402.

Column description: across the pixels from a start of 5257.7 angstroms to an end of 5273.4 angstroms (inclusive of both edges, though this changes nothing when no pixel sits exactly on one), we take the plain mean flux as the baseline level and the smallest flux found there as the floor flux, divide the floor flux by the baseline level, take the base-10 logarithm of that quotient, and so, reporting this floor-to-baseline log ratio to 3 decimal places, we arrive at -0.053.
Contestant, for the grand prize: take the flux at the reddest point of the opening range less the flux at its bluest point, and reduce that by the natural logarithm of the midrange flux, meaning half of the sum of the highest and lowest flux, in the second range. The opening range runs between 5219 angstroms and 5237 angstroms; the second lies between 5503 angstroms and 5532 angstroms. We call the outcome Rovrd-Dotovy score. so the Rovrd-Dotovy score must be -11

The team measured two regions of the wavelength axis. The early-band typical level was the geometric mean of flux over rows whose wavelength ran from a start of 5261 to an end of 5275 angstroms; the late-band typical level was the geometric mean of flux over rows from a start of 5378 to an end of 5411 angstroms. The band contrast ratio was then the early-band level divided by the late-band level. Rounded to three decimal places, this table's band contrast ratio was 0.914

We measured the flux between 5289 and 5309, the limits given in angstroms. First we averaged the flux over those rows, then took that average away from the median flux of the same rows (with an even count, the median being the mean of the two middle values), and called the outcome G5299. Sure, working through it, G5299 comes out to 2.6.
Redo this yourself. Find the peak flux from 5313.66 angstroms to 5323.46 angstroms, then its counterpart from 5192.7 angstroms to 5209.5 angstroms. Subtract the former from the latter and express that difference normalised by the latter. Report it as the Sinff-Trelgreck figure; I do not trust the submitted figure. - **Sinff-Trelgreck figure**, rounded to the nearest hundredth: -0.09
